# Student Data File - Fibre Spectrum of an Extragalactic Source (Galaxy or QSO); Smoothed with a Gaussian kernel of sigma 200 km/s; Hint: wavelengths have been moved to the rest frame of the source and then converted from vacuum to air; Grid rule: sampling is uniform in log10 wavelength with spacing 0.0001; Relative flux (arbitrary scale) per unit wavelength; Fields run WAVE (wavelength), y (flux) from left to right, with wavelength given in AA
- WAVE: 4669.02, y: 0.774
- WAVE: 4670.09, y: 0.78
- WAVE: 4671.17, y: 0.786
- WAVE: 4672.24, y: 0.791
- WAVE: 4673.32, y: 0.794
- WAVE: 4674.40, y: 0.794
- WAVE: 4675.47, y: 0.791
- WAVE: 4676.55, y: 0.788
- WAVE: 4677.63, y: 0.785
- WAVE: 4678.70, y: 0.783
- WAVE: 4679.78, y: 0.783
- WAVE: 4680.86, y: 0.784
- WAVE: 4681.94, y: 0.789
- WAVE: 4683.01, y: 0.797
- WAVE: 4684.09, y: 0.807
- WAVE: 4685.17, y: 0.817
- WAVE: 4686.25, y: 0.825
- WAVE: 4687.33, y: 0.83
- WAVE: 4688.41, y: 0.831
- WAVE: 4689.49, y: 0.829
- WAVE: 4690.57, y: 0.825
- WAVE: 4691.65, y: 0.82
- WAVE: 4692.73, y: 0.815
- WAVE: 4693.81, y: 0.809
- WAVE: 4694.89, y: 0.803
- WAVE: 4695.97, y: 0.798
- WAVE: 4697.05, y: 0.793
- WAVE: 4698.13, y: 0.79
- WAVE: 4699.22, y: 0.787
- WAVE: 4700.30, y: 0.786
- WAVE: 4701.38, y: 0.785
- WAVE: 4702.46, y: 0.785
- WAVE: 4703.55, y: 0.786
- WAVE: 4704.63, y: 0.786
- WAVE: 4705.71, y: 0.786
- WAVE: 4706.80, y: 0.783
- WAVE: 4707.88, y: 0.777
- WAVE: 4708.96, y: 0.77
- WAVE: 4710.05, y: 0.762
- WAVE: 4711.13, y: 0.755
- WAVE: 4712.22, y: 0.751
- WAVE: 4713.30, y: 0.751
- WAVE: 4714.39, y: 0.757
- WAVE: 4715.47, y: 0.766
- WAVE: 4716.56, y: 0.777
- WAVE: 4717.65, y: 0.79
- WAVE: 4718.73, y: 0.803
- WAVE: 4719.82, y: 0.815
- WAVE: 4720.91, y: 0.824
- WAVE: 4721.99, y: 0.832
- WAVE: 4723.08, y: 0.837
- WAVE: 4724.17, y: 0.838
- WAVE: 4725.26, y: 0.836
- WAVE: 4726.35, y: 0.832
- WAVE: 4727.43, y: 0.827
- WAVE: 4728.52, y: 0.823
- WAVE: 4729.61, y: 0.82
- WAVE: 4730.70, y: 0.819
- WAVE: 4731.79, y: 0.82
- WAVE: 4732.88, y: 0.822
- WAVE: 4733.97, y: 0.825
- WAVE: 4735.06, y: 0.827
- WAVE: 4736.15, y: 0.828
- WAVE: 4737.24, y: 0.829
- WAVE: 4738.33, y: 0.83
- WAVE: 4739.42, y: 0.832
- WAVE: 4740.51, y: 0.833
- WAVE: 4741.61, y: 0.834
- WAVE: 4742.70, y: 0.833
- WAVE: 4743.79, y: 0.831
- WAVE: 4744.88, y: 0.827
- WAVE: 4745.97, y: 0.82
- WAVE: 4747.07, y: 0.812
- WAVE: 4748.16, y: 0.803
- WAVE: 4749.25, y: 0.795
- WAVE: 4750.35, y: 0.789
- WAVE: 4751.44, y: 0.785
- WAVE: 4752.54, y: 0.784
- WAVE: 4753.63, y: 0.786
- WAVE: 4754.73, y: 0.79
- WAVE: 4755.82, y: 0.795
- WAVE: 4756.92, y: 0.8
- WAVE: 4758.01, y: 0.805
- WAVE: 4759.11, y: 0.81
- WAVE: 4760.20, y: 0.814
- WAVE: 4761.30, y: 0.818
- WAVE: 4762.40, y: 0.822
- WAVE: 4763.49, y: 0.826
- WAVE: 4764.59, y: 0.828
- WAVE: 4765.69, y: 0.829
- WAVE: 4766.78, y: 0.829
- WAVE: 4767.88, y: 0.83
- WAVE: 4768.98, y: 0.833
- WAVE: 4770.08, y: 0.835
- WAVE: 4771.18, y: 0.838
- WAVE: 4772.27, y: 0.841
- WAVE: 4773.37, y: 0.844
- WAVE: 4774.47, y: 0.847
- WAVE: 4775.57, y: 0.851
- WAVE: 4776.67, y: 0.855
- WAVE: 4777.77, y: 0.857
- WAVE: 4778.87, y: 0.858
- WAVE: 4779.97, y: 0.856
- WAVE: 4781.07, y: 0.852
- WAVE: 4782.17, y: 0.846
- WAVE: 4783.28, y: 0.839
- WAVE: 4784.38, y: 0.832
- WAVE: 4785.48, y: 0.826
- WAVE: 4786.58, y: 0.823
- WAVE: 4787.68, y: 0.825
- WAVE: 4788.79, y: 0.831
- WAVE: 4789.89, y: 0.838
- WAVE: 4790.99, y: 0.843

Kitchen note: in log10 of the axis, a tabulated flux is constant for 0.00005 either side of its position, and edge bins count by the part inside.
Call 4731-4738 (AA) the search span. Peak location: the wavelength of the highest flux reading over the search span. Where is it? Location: 4737.24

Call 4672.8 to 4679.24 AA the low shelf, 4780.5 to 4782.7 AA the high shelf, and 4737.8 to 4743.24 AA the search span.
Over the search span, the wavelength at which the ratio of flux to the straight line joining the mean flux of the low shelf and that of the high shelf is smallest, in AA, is 4738.33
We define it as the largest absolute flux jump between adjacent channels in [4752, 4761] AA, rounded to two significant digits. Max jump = 0.0050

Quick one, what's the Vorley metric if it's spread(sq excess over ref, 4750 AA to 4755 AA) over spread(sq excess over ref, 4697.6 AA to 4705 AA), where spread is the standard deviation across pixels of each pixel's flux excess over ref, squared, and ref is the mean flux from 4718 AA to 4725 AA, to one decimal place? 1.5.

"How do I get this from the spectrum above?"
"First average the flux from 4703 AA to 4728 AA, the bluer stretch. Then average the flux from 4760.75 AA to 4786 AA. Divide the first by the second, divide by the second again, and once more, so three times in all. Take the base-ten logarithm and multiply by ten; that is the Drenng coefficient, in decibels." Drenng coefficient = 1.28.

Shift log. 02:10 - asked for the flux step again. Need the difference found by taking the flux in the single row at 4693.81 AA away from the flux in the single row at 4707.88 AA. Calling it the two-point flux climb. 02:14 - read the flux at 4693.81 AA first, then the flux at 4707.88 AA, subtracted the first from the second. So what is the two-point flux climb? -0.03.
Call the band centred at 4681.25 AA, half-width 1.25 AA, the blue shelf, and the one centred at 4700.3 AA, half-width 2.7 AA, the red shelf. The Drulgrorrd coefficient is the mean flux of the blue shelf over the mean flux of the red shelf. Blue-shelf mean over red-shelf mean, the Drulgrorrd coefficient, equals 1.00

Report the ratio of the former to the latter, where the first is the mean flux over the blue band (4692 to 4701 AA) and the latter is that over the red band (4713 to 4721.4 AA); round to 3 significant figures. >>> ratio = 1.02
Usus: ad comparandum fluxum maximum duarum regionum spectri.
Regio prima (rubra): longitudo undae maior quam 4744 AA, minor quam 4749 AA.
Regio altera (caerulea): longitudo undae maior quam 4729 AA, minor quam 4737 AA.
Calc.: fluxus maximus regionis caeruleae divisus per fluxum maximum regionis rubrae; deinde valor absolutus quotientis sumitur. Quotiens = 1.00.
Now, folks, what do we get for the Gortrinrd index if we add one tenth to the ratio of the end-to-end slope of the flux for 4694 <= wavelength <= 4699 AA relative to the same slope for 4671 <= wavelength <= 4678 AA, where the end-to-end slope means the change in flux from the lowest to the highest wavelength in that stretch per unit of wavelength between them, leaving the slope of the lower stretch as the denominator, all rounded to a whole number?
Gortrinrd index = 26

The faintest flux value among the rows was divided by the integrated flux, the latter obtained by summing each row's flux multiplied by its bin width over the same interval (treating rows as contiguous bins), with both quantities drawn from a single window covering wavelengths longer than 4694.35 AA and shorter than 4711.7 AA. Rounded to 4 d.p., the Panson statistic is 0.0556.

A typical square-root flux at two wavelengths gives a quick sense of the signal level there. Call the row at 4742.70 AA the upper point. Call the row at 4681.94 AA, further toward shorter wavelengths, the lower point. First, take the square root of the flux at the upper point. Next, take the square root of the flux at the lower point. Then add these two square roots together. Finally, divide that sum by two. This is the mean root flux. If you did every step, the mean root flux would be 0.900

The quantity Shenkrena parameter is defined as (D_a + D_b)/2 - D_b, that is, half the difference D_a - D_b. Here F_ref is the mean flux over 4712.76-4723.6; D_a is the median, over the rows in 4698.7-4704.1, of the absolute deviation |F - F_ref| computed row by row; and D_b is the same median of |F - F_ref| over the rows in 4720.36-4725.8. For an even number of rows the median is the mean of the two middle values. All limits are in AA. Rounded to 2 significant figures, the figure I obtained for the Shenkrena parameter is -0.016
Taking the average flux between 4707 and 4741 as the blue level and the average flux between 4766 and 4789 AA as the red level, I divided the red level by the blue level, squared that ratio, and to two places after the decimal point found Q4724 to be 1.09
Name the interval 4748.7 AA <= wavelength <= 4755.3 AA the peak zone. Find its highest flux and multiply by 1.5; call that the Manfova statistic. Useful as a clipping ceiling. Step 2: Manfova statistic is 1.19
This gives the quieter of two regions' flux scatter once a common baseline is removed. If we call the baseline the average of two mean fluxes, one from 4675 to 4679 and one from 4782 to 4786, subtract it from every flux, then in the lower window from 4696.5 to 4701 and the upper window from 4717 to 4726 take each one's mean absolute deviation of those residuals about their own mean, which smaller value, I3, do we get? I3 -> 0.0025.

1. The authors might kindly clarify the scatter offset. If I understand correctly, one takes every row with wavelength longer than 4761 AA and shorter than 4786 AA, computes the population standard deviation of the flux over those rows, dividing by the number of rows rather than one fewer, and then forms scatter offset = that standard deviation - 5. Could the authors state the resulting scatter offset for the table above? -4.99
